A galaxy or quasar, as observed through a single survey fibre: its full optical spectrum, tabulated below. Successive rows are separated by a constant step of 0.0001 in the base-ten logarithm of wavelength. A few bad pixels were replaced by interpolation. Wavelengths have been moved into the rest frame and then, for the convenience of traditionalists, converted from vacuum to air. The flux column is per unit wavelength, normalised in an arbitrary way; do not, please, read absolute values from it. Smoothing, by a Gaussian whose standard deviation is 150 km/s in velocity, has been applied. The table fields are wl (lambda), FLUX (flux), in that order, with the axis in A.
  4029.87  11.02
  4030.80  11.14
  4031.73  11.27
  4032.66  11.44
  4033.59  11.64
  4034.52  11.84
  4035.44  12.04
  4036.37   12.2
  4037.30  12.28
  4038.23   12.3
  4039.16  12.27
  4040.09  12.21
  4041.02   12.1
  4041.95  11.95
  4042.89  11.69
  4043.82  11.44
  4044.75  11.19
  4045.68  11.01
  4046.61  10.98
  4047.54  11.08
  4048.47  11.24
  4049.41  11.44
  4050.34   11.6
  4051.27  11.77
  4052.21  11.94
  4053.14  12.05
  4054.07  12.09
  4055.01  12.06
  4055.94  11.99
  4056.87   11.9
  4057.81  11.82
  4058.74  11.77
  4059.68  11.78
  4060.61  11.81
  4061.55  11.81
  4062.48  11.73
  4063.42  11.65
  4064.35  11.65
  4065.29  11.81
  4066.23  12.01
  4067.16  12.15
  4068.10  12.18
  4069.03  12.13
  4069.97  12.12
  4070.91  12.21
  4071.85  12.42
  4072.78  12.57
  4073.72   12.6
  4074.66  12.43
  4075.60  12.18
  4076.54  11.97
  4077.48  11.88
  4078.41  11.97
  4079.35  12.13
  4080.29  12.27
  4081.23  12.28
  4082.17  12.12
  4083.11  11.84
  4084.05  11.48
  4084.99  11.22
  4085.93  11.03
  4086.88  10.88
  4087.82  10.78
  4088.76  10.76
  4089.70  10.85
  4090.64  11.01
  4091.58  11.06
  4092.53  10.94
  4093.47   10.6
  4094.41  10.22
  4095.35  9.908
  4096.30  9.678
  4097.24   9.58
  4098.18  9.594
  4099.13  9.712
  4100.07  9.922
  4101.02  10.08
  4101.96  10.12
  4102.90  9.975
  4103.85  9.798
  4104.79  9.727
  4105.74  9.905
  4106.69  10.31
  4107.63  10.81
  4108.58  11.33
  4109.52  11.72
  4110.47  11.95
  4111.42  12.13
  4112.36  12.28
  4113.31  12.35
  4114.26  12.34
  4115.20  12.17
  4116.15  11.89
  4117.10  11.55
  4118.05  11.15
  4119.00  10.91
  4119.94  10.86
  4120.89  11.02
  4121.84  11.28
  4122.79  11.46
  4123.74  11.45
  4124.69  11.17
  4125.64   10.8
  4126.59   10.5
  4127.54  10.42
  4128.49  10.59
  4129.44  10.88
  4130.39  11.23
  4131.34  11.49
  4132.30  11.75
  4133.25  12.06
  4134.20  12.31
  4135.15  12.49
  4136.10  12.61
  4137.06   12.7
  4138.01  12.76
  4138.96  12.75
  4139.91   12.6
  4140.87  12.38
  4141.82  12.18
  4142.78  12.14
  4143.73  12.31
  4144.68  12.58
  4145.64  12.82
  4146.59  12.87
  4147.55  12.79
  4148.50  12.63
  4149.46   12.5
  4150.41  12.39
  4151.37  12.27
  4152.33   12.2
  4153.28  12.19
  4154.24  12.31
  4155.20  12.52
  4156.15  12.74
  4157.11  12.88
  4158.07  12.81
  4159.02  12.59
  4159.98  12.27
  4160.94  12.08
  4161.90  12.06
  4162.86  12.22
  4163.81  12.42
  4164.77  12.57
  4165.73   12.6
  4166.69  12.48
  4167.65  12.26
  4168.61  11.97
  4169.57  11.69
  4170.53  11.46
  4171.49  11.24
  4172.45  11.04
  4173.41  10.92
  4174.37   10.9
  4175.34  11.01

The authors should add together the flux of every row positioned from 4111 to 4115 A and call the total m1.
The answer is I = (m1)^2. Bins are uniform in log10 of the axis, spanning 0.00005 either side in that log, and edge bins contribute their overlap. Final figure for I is 2411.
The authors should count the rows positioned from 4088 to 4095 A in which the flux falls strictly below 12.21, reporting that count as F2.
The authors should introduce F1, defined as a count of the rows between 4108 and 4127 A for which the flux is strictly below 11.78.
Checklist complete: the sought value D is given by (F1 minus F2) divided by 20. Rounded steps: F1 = 13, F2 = 7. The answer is 0.3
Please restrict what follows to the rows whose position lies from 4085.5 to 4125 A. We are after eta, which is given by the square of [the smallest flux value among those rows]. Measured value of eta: 92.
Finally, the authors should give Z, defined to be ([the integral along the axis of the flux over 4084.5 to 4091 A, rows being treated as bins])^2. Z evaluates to 5047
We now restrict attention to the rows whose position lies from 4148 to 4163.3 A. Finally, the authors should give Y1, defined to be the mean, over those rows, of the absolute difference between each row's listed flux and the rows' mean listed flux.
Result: 0.2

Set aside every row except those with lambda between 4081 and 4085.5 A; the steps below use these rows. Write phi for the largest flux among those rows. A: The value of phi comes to 12.28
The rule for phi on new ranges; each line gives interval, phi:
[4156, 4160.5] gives 12.88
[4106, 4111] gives 11.95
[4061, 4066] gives 11.81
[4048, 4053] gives 11.94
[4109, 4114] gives 12.35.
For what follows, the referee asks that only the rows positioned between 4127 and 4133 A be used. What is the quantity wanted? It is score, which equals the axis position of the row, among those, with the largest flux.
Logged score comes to 4132.30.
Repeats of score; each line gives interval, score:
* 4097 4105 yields 4101.96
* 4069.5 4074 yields 4073.72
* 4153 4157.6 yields 4157.11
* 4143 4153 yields 4146.59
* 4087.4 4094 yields 4091.58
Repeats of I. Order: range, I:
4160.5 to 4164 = 2379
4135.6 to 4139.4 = 2583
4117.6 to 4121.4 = 1931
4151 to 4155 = 2398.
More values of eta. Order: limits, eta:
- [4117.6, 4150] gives 109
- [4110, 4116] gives 143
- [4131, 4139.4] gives 132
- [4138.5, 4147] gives 147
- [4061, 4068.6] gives 136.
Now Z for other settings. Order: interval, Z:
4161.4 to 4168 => 6674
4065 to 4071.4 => 5989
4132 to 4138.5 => 6509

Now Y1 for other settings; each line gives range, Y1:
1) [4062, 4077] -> 0.2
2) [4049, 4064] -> 0.1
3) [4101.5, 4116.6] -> 0.9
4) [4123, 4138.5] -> 0.7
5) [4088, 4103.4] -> 0.5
